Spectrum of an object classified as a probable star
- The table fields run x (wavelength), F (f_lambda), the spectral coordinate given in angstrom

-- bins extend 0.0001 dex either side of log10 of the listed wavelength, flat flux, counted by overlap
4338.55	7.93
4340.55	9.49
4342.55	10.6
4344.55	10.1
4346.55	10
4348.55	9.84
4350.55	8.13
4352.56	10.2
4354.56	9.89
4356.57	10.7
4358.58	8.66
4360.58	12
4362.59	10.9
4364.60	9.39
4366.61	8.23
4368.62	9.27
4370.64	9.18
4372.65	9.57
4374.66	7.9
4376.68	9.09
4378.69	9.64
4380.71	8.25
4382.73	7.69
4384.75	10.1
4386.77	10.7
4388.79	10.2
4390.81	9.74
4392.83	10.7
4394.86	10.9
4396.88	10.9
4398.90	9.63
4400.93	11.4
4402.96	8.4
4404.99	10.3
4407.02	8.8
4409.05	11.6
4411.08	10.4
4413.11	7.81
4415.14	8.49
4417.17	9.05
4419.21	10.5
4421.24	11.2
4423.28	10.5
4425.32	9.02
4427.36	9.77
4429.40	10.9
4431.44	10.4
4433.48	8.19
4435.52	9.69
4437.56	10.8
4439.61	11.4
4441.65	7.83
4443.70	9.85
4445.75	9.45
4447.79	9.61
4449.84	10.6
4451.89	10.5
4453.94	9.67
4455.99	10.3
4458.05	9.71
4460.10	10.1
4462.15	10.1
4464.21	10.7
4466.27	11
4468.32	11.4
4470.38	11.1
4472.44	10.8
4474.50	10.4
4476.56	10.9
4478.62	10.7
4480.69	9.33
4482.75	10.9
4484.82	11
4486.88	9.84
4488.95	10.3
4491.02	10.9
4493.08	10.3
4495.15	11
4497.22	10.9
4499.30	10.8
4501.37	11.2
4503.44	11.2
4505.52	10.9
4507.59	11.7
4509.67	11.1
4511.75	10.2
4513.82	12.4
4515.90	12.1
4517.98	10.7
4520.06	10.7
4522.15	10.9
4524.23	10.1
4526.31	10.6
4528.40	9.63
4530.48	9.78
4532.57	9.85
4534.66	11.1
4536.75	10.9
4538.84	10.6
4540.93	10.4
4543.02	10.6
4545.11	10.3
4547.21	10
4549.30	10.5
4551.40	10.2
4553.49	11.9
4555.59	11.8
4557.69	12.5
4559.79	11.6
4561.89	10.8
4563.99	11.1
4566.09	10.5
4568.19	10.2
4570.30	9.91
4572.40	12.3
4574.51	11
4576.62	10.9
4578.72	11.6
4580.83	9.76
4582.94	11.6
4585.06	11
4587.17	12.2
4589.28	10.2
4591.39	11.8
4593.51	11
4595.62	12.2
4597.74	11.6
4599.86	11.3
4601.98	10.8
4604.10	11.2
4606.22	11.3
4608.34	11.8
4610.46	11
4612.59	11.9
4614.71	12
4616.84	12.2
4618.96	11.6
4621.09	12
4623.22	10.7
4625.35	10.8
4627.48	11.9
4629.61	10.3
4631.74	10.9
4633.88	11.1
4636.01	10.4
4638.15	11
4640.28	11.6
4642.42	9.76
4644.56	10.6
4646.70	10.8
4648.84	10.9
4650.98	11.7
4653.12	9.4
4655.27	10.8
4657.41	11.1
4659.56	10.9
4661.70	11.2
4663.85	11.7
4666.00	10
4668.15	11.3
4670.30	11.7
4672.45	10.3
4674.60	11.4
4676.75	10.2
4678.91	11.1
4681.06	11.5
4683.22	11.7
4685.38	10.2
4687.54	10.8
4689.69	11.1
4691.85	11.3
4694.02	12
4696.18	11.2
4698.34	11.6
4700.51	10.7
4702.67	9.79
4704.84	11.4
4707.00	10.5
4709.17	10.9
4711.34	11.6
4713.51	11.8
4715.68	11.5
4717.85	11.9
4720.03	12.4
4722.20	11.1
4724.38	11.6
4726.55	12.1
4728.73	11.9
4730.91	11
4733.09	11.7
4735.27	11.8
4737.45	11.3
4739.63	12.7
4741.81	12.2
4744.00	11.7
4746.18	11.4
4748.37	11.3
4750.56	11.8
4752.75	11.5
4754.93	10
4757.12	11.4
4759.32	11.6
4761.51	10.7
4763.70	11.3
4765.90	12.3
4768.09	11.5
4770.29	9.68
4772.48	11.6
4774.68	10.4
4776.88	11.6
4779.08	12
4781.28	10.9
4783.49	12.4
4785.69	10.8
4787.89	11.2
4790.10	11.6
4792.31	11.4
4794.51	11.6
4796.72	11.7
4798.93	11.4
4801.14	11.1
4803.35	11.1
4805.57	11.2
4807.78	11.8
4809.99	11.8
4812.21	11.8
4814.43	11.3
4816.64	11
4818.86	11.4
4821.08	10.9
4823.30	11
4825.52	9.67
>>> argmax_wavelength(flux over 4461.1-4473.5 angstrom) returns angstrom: 4468.32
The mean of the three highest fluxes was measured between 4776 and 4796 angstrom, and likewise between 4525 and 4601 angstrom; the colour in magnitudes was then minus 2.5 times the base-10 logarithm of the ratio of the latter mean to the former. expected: -0.03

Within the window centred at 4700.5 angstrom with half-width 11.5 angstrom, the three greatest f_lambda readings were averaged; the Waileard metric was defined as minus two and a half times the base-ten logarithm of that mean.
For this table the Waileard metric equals -2.67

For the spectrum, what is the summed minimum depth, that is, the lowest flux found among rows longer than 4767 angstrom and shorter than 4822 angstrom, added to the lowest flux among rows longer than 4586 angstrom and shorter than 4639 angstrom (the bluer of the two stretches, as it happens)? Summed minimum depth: 19.9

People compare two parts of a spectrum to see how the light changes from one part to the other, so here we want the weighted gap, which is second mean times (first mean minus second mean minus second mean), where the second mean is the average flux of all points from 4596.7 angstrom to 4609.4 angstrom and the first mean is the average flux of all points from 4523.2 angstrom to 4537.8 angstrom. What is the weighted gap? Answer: -140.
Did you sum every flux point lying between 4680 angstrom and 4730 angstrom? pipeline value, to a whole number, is 261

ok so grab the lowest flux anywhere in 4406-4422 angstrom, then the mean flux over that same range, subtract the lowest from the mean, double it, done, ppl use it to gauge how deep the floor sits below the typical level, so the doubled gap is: 3.8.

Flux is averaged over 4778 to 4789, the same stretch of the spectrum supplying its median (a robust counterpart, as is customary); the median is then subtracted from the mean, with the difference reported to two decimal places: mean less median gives 0.26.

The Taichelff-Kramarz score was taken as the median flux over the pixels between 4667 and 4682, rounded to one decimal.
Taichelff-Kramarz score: 11.3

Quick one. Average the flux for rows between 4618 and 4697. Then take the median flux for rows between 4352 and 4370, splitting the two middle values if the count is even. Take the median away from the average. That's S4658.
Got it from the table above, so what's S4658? 1.1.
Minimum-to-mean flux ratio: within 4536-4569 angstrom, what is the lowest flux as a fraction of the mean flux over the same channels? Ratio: 0.92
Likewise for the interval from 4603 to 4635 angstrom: 0.91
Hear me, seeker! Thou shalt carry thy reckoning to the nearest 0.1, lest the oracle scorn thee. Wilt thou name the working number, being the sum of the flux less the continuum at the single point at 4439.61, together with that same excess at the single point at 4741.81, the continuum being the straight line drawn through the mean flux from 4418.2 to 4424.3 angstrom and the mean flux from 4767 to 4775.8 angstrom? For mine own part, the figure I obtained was 2.1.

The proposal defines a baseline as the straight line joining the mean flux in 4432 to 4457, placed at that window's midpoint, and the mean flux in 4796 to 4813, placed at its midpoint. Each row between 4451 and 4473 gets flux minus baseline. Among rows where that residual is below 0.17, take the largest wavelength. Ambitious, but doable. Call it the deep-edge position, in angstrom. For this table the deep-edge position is 4458.05 angstrom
